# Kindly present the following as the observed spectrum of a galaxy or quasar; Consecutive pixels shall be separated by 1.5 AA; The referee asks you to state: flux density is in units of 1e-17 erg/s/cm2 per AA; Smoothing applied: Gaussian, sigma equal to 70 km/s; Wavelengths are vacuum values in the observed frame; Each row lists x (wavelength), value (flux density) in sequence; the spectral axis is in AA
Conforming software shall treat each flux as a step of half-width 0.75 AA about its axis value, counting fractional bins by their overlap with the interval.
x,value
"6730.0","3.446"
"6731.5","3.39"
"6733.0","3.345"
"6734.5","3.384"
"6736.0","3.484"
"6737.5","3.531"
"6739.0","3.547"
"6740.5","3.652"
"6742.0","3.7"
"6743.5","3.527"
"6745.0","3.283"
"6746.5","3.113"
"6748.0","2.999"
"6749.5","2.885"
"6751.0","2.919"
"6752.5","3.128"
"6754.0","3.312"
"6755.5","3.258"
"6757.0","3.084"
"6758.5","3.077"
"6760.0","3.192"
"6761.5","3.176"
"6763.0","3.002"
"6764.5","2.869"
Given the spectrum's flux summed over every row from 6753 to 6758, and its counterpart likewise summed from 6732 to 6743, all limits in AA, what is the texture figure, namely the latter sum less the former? 15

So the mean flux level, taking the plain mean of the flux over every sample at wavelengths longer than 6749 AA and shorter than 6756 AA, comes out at 3.10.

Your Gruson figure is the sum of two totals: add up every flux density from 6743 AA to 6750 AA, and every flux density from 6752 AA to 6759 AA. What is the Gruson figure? 31.7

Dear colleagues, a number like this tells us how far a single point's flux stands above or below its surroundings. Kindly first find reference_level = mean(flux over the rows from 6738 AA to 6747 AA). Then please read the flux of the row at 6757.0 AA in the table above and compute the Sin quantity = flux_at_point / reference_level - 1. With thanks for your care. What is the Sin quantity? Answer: -0.11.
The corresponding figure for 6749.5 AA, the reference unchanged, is -0.17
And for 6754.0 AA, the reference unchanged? -0.05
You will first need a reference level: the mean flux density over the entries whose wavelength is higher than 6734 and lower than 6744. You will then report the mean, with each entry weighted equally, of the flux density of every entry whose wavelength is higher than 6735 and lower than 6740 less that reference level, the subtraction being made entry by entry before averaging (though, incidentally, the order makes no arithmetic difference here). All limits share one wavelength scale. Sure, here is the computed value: -0.03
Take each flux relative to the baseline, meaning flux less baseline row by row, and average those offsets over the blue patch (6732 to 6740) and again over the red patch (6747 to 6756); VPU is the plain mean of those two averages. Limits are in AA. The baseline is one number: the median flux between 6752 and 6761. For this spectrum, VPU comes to 0.111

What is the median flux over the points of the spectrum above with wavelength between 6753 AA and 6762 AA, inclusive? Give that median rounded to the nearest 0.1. 3.2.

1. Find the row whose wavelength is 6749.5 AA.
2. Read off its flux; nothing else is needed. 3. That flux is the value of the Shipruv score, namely 2.885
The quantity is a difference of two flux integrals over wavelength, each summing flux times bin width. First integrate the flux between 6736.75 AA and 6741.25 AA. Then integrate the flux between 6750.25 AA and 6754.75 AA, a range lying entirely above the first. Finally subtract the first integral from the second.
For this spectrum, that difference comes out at -2.1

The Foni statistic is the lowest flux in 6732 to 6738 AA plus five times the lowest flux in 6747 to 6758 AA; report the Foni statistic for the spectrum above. 17.77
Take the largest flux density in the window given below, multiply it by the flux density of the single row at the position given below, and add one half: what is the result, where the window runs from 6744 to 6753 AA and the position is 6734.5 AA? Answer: 11.6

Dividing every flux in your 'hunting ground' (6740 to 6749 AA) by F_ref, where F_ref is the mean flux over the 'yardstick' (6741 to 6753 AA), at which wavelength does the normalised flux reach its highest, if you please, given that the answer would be 6742.0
